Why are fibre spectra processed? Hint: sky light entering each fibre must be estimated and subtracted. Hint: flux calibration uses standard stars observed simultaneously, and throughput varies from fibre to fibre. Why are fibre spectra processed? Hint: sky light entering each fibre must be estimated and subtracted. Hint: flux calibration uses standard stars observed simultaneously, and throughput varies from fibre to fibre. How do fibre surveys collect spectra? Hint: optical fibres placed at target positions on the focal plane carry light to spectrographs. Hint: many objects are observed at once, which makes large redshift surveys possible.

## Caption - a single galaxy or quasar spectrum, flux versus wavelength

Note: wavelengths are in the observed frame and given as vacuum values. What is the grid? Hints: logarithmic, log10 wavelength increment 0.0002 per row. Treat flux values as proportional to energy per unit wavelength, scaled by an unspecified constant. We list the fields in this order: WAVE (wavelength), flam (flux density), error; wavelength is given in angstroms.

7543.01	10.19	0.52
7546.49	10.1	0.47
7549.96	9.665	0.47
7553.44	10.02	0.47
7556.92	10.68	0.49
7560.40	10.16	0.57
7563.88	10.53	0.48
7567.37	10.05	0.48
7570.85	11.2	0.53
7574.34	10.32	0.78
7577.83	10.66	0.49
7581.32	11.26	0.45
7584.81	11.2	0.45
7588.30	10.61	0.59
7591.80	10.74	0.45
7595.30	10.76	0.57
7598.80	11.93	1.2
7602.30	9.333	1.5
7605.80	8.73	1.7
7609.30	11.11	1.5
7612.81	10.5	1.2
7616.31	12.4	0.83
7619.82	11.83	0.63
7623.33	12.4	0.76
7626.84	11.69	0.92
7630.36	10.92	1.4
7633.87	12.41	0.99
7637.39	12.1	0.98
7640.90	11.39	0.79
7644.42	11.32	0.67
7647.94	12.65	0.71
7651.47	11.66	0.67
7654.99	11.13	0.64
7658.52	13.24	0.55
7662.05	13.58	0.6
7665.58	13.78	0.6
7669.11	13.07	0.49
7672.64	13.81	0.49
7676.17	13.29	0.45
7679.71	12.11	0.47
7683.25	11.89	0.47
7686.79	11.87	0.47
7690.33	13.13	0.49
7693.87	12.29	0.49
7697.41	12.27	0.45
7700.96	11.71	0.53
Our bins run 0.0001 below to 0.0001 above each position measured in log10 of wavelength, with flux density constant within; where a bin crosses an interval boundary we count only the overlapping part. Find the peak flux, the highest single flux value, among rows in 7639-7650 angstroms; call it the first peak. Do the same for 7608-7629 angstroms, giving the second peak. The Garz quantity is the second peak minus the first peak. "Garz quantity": -0.25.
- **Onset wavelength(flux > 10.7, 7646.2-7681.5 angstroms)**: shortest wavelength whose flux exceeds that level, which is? 7647.94 angstroms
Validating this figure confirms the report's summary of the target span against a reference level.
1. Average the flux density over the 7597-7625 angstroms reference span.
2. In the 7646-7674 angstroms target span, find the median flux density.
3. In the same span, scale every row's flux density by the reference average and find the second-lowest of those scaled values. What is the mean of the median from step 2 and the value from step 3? 7.1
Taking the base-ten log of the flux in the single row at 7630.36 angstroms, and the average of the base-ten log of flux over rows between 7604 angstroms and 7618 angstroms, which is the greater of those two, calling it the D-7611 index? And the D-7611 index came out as 1.04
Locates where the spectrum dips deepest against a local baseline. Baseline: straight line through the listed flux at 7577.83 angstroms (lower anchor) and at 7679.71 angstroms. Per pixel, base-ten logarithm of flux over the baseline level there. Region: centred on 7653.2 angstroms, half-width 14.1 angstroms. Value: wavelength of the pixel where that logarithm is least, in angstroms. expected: 7654.99 angstroms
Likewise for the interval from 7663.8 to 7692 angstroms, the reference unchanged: 7686.79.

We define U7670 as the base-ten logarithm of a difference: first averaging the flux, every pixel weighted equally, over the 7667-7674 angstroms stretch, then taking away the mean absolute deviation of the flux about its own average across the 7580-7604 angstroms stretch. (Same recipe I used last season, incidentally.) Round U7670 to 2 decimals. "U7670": 1.11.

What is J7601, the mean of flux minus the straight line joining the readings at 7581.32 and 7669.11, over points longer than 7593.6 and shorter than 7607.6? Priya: -1.47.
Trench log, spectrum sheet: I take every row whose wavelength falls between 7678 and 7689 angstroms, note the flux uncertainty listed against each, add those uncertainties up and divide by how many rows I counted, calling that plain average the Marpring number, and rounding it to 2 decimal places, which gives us 0.47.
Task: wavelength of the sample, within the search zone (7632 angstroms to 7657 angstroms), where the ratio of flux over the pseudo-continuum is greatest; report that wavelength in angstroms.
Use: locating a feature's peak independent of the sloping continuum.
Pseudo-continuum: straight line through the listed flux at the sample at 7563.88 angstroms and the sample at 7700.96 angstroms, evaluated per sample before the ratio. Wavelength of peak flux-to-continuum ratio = 7647.94 angstroms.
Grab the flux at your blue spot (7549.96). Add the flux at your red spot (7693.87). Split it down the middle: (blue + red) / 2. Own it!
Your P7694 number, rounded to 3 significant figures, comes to 11.0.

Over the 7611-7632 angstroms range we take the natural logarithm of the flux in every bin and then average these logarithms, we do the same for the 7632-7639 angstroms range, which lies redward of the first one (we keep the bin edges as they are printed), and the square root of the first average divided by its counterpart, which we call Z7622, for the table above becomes 0.989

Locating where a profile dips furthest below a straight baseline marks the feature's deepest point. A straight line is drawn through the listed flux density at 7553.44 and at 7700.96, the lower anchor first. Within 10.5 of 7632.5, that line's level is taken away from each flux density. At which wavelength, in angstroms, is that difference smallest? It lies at 7630.36 angstroms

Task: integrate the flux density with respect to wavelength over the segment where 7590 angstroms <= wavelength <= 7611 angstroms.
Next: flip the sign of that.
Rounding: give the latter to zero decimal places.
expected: -219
